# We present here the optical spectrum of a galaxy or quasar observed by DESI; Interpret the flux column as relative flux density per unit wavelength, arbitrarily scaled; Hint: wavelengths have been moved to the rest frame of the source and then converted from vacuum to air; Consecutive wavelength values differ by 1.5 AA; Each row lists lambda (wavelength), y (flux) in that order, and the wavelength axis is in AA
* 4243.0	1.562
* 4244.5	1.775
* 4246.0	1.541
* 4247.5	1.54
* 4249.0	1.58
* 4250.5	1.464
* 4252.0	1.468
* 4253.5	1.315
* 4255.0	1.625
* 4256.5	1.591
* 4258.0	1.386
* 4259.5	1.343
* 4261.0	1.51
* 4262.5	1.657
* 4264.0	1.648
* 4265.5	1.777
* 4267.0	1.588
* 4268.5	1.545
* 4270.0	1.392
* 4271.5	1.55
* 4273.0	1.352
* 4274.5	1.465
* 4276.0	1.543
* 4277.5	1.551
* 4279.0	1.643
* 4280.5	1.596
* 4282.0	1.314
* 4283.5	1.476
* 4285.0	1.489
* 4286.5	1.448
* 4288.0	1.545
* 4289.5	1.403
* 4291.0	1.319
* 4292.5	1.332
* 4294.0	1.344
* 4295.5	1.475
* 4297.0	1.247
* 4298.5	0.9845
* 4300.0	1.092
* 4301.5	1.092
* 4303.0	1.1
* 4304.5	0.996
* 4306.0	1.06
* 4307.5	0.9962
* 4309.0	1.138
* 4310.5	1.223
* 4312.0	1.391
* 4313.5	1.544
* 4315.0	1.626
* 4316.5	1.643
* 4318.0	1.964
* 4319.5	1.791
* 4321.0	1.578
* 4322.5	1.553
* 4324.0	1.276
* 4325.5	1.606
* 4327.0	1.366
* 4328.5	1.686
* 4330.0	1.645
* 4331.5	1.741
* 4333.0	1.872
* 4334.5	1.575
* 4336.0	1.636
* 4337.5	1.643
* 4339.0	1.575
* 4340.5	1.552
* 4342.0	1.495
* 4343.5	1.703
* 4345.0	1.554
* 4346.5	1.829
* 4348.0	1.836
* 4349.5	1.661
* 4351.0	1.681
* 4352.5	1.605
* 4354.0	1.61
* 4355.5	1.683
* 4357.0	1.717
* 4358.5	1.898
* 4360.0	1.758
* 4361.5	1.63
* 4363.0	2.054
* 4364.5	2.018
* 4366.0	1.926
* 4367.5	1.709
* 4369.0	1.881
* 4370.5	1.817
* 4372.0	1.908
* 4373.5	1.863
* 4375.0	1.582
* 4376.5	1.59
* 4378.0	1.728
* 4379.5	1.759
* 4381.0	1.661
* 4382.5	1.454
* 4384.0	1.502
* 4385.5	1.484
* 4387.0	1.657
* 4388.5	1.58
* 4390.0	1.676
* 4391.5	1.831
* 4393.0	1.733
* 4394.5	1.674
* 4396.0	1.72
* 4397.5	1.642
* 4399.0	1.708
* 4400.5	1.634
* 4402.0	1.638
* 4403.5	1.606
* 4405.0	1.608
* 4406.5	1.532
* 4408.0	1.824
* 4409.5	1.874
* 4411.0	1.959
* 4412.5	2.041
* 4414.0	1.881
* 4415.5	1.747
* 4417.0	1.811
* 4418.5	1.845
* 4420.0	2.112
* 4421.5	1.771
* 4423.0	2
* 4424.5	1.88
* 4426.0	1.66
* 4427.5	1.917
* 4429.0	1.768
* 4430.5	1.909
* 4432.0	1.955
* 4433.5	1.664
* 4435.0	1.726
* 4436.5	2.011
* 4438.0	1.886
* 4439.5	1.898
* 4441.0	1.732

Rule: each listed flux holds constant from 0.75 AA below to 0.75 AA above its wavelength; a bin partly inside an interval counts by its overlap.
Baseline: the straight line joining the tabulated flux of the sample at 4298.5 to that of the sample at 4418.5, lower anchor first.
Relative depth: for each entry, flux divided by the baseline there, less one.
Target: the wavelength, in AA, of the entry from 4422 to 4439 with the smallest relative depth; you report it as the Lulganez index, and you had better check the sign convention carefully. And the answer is 4433.5 AA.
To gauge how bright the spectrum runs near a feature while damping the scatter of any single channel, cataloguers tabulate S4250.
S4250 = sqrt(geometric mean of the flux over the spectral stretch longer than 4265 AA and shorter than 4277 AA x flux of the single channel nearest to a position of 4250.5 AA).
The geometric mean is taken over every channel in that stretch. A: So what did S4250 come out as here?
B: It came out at 1.49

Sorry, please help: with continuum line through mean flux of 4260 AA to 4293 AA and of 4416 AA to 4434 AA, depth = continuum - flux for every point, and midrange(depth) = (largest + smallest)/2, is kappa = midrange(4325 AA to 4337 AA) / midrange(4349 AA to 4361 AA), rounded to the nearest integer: 0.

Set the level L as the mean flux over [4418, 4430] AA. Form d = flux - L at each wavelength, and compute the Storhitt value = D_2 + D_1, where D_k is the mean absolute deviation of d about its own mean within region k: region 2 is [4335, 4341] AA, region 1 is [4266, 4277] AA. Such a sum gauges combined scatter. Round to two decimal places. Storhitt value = 0.11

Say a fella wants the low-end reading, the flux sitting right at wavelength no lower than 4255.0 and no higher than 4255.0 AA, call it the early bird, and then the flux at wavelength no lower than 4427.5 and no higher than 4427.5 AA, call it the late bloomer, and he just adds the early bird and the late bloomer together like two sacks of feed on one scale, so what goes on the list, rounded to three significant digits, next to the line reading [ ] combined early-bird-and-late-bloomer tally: 3.54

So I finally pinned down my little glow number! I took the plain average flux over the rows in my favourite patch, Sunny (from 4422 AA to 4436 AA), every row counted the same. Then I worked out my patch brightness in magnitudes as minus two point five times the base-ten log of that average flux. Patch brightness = -0.66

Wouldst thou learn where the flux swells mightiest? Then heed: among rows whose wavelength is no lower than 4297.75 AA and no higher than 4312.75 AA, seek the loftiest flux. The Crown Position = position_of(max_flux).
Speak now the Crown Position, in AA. 4312.0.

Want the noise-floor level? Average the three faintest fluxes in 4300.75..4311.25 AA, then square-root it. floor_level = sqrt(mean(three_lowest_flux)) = 1.01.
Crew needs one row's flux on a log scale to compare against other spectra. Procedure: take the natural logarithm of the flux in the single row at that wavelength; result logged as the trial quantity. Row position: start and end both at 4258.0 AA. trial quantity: 0.3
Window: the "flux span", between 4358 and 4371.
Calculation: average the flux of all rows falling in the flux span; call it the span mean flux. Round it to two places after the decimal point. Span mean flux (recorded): 1.85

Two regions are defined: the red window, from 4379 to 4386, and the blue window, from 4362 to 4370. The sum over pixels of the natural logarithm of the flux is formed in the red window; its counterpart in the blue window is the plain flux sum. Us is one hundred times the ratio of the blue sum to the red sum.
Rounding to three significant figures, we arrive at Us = 427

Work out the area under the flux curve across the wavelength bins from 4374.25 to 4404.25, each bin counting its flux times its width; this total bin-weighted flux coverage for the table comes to 49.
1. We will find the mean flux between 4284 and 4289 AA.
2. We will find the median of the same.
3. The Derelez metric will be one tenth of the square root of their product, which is 0.149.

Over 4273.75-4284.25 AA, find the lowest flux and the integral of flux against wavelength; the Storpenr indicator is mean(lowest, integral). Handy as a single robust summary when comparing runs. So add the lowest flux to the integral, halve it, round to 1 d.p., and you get 8.6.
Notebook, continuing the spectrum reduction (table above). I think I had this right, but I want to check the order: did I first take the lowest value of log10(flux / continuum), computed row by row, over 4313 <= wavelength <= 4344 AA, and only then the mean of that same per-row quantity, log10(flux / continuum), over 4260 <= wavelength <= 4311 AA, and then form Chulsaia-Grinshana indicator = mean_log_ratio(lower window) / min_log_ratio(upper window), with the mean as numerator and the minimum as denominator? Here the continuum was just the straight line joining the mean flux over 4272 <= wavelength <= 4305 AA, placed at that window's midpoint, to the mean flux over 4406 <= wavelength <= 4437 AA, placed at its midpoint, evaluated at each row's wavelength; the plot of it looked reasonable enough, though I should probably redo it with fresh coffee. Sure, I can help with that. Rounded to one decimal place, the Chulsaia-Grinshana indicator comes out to -0.1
